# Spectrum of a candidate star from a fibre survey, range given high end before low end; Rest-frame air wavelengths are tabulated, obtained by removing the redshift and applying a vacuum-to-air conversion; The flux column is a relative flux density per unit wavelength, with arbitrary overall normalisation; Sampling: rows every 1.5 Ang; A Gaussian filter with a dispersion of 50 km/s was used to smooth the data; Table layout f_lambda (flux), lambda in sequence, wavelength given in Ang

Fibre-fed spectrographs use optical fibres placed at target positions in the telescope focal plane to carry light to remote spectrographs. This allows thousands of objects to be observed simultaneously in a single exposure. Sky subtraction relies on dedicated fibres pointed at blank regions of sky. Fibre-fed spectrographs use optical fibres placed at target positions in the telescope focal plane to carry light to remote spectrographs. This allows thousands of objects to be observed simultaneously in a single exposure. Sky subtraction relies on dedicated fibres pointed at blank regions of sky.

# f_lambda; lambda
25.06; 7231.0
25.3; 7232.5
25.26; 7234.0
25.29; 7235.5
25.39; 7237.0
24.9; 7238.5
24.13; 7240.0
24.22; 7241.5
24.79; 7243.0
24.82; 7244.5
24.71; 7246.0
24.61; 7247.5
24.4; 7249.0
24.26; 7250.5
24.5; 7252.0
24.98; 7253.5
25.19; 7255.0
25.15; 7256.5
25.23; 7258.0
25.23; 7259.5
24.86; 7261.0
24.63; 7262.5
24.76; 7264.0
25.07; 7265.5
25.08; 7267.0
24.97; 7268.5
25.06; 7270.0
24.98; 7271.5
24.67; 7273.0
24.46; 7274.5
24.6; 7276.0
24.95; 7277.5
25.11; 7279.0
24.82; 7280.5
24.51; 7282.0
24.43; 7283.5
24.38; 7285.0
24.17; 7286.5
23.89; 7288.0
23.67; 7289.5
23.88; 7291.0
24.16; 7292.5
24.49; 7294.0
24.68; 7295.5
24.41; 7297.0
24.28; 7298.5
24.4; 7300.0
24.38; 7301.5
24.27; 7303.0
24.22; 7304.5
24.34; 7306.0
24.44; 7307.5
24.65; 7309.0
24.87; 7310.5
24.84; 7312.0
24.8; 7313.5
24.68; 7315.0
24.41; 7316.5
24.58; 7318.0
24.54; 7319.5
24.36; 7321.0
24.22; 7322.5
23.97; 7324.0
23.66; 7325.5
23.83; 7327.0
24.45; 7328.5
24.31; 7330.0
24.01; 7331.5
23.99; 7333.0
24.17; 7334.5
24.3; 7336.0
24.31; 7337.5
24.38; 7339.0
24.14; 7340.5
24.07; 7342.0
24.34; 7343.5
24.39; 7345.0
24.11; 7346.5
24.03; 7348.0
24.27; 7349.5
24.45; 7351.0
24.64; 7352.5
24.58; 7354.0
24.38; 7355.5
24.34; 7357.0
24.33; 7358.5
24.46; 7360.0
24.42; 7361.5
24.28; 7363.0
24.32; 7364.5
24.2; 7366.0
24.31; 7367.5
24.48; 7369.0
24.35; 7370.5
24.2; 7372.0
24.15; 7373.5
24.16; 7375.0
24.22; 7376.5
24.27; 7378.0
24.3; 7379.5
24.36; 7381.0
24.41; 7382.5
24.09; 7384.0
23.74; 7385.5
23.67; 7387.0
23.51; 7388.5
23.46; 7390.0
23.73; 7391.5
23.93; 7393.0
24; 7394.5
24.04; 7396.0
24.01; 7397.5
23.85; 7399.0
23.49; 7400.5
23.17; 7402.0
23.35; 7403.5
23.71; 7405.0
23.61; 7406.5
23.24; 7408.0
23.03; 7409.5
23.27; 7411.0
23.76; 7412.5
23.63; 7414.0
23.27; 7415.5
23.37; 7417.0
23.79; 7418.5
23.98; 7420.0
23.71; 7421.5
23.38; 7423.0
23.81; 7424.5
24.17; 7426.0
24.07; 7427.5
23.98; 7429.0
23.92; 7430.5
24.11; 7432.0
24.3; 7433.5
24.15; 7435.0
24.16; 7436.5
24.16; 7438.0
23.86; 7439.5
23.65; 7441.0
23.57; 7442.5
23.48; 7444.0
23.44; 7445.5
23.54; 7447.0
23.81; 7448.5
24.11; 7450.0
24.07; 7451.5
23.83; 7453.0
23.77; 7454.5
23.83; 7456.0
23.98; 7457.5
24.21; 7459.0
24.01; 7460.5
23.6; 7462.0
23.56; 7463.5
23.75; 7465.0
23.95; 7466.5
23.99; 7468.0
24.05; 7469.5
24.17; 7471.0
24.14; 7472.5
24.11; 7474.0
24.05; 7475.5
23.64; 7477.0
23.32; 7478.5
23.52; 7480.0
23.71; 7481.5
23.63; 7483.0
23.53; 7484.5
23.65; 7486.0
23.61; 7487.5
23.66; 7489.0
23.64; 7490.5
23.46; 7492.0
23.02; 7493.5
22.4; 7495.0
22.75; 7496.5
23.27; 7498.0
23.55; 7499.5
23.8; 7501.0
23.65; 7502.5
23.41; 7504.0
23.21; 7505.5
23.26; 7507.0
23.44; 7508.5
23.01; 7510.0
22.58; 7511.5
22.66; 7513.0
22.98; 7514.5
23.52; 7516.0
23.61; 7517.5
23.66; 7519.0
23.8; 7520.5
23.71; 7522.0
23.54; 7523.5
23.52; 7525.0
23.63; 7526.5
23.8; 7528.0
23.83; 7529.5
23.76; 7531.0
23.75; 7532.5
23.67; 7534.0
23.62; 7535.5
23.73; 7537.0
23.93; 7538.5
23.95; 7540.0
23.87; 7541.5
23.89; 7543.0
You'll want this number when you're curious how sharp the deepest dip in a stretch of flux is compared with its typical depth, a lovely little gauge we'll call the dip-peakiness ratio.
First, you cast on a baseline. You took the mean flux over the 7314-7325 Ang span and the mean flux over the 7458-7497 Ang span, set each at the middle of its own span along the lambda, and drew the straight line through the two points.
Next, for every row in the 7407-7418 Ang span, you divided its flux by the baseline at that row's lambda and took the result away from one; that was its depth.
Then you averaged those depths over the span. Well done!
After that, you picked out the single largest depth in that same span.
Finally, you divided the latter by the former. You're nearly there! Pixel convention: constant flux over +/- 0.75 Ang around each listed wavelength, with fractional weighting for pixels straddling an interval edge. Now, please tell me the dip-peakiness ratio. 2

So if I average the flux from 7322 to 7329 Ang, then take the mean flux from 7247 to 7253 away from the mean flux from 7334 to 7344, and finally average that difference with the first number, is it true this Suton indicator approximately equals 11.9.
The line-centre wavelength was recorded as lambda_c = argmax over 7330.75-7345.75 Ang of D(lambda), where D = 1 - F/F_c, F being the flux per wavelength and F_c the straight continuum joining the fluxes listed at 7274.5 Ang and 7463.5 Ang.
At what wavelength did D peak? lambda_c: 7333.0 Ang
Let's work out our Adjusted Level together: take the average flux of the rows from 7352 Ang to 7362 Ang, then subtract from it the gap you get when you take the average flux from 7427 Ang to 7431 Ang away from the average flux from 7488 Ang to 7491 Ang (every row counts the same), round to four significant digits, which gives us 24.79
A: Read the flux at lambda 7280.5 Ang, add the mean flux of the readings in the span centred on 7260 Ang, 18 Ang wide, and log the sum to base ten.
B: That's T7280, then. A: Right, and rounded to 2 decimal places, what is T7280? 1.70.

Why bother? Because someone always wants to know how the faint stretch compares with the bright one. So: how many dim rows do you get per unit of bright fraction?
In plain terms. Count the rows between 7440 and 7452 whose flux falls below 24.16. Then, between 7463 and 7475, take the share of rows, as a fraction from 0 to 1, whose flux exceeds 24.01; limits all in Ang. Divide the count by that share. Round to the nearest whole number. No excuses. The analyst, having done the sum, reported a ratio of 16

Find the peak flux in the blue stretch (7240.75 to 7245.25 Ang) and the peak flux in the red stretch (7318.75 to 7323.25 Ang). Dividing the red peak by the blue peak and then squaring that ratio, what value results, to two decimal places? 0.98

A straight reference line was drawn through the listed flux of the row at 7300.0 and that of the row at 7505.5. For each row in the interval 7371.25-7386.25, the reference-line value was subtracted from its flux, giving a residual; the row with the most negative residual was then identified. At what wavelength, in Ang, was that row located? 7385.5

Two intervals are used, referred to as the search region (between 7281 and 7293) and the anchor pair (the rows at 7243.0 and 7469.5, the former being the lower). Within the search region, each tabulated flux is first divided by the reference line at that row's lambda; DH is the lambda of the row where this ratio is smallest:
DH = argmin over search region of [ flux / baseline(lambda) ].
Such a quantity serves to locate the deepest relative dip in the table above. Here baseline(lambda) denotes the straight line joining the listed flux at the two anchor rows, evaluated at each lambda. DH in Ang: 7289.5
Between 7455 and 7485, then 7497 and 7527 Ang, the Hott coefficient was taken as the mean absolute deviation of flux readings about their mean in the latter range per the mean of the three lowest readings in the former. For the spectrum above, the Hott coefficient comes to 0.012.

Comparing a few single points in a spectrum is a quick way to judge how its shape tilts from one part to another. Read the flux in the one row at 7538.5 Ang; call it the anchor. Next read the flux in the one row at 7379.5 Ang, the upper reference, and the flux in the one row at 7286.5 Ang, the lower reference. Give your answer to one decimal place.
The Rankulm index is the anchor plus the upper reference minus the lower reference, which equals 24.1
